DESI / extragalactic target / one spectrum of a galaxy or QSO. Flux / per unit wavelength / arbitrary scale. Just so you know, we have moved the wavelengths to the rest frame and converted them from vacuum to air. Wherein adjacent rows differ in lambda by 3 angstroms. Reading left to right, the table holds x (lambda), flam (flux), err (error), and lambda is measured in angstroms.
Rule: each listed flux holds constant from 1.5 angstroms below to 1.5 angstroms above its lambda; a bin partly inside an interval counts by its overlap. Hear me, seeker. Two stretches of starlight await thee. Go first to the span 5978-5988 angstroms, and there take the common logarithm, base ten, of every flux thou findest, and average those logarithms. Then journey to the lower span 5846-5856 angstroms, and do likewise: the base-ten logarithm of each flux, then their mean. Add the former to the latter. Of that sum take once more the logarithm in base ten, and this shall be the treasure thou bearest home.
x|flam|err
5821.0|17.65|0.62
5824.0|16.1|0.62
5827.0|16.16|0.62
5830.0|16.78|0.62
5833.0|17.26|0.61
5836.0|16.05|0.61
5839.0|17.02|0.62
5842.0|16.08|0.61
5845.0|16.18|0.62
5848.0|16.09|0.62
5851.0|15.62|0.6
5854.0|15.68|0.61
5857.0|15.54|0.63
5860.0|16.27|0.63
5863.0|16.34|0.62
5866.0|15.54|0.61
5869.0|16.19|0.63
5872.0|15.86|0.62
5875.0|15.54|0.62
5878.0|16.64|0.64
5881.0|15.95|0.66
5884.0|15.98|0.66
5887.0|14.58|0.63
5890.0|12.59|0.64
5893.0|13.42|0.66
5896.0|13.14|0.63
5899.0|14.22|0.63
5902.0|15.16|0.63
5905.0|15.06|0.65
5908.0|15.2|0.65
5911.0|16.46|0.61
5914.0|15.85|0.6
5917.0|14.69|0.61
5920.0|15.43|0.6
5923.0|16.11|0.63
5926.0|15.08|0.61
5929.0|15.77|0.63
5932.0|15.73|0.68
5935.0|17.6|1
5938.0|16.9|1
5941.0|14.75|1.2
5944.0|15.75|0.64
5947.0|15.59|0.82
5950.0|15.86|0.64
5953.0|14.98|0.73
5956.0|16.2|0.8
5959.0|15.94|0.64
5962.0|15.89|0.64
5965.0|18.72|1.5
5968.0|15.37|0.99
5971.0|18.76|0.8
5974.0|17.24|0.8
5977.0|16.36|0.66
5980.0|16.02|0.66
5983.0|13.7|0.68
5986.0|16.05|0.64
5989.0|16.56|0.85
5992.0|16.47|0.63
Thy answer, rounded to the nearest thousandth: 0.377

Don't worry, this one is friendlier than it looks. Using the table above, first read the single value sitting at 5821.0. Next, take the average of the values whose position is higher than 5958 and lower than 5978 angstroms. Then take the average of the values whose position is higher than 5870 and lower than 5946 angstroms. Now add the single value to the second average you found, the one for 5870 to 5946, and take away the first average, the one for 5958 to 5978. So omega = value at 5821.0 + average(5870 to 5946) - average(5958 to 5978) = 16.1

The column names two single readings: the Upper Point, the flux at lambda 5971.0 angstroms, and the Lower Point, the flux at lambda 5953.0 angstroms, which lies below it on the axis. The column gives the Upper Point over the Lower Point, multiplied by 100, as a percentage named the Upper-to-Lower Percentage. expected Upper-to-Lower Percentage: 125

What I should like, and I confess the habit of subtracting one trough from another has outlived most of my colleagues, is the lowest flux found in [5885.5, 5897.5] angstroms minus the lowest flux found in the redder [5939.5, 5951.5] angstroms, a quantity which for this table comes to -2.2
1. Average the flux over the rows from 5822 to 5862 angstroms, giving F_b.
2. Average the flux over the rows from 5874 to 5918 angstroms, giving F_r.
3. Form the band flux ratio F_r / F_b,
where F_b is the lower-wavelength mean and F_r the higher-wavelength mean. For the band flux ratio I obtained 0.92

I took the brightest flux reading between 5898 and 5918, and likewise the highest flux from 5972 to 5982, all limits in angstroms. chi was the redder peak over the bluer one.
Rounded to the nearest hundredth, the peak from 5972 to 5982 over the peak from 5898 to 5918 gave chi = 1.05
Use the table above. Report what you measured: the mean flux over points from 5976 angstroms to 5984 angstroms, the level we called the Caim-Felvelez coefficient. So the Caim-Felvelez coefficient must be 15.4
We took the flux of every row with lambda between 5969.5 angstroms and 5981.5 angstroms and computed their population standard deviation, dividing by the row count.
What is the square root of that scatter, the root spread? 1.0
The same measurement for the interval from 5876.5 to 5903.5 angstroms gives 1.2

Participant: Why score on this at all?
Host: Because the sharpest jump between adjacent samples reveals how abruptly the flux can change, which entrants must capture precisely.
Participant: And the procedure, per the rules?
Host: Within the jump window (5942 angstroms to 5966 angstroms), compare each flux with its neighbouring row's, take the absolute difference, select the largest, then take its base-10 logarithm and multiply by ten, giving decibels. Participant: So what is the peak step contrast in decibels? 4.5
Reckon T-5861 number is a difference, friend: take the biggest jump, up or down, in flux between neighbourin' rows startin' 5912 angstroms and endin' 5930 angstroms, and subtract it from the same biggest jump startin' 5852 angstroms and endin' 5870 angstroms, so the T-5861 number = -0.36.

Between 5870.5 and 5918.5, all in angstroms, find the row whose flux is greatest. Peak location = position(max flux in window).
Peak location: 5878.0 angstroms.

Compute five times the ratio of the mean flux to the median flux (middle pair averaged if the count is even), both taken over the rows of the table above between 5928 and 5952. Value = 5.07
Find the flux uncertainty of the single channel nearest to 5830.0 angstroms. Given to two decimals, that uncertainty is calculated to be 0.62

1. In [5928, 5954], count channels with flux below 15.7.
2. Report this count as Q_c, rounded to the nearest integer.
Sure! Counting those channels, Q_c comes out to 3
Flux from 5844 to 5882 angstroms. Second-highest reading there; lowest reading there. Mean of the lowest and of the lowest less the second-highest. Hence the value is 7.4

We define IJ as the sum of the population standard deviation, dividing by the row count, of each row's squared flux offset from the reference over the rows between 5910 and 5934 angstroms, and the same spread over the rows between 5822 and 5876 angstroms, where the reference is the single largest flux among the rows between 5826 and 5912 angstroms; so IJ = 2.8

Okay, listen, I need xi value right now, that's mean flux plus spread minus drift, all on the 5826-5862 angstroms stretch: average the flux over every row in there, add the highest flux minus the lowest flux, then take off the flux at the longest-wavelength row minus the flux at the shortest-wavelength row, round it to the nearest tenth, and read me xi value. 17.8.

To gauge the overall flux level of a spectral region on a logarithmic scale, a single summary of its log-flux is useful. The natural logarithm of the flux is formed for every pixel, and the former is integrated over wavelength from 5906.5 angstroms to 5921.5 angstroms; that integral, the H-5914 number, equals 41.1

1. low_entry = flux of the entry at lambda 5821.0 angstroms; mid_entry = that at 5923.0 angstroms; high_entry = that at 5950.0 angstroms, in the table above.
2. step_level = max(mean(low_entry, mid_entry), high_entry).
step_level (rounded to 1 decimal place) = 16.9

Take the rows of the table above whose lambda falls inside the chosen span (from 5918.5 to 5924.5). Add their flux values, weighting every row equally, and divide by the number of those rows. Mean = 15.8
